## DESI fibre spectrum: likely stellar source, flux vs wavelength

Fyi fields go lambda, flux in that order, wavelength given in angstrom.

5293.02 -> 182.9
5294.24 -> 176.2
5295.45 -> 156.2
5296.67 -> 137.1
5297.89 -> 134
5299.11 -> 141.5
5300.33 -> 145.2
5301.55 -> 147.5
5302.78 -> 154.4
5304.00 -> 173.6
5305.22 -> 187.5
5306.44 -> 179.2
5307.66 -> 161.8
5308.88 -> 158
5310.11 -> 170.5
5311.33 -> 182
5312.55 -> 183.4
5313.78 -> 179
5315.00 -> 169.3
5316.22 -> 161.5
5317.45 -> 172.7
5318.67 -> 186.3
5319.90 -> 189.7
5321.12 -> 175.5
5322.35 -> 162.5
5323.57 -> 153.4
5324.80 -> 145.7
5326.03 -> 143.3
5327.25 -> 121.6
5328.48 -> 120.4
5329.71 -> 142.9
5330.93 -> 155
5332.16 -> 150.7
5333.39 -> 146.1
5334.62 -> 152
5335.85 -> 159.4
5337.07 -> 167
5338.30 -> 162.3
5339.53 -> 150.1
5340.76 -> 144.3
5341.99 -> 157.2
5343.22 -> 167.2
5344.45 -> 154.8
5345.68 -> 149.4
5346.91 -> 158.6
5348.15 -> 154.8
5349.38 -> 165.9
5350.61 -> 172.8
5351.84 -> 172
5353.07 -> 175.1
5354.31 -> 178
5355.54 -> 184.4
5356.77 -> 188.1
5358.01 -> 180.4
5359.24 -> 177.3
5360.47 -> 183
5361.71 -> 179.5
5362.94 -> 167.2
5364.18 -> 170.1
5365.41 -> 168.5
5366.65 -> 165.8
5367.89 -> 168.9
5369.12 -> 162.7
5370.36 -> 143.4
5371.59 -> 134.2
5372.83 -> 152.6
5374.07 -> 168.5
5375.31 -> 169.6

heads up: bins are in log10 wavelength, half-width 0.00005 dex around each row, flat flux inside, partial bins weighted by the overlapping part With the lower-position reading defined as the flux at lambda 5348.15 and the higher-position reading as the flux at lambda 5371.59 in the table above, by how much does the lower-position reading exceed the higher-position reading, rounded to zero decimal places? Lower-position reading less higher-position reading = 21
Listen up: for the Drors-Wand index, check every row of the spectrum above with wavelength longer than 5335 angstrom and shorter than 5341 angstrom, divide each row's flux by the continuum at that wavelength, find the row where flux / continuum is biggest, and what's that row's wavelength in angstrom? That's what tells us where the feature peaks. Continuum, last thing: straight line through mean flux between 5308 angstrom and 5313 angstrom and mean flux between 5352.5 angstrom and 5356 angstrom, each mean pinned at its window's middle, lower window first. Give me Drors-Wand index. 5337.07 angstrom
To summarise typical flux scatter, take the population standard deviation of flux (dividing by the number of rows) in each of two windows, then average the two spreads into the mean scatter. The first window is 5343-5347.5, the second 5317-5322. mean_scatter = 6.8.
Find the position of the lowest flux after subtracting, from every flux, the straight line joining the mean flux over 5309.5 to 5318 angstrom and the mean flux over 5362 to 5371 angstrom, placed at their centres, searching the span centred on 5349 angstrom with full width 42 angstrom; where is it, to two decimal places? 5328.48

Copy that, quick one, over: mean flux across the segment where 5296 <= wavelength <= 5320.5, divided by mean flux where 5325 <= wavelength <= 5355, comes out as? 1.07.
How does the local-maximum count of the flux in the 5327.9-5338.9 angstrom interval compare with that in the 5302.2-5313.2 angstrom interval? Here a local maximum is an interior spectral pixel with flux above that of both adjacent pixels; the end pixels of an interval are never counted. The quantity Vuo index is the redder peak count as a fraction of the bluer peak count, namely 2.0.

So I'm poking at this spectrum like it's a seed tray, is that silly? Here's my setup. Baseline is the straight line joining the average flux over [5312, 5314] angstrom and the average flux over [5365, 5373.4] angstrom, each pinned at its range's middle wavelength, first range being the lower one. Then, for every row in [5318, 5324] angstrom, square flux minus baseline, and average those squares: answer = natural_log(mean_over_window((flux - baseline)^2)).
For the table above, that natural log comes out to 5.2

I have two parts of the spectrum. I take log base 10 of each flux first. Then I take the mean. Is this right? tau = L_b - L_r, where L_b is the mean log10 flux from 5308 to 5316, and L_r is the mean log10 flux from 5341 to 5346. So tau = 0.04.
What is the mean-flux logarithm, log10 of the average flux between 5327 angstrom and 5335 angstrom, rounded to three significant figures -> 2.15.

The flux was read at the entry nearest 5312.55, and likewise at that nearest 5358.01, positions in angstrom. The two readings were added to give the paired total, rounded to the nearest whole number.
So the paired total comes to 364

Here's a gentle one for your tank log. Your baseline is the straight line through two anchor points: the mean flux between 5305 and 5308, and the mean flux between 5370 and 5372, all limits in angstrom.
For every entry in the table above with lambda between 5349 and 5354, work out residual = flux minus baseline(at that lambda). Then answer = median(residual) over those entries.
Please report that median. 22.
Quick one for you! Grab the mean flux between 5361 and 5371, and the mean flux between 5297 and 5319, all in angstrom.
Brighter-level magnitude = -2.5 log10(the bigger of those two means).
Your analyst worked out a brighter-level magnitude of -5.55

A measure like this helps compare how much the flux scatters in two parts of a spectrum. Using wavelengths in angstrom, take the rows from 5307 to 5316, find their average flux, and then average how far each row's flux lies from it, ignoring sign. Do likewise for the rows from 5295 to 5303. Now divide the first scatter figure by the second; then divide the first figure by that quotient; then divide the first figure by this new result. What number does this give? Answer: 1.2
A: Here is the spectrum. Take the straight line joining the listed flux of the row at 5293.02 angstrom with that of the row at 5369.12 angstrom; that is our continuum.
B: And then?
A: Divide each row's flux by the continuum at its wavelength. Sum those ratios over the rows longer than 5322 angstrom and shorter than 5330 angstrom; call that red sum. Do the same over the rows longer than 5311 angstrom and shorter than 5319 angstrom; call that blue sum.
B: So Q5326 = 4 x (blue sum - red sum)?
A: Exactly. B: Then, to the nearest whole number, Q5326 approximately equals 5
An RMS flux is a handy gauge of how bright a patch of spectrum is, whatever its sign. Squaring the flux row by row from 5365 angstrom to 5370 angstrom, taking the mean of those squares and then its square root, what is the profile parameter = 166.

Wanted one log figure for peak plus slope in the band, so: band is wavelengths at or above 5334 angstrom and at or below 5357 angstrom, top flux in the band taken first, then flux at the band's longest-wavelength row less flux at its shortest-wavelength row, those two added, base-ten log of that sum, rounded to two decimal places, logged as 2.35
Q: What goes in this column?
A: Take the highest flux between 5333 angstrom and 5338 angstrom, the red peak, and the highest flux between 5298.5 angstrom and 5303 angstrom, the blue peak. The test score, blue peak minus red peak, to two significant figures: -13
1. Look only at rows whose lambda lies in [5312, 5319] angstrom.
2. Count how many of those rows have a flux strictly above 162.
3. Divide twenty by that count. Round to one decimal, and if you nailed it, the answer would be 4.0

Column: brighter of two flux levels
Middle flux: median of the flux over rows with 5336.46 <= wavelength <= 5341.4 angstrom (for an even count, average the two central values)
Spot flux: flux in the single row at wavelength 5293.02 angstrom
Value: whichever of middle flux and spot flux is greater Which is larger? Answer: 183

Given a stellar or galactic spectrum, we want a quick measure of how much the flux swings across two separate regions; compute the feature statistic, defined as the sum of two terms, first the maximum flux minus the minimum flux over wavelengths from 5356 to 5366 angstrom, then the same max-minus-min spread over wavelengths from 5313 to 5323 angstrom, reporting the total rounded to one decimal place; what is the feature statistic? 49.1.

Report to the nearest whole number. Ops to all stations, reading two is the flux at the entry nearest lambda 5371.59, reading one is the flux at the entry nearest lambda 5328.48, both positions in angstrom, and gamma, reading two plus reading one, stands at 255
